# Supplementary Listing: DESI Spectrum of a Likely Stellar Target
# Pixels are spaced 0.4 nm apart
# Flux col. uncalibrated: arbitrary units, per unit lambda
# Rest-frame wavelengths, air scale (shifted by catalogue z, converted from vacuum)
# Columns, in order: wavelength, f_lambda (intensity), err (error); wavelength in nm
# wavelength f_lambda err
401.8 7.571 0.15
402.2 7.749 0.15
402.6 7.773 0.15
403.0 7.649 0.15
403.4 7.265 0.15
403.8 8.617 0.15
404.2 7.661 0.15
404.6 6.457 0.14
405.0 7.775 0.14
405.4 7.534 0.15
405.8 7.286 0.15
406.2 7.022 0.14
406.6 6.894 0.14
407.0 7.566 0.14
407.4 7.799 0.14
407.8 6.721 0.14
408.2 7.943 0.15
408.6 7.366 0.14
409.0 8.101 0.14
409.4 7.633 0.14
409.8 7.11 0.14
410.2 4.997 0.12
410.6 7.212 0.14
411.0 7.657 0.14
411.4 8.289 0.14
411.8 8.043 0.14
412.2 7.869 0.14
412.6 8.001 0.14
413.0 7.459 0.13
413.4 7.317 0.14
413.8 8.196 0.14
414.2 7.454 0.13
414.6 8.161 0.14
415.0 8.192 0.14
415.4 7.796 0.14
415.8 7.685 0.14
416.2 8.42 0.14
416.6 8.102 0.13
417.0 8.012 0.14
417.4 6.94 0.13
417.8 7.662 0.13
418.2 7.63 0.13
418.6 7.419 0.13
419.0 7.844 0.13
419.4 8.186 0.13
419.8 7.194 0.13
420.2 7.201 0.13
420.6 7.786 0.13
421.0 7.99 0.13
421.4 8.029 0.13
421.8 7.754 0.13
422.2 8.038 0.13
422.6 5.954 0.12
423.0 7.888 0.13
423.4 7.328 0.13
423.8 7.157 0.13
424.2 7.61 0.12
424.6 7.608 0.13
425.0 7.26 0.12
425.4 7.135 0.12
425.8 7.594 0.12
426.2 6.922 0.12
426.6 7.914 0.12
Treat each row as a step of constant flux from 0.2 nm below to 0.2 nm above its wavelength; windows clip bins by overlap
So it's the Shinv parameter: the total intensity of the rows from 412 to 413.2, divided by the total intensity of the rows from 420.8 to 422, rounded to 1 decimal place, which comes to 1.0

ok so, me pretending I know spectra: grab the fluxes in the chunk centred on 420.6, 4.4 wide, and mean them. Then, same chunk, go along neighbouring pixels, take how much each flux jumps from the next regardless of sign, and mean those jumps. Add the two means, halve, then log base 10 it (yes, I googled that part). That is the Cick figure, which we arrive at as 0.608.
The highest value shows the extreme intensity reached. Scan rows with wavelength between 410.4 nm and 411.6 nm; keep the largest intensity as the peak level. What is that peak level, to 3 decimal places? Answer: 8.289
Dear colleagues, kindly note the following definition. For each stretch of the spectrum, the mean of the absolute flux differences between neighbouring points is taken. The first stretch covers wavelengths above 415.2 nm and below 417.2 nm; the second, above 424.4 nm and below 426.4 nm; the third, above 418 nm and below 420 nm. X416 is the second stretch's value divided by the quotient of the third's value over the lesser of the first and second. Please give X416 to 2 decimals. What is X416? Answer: 0.26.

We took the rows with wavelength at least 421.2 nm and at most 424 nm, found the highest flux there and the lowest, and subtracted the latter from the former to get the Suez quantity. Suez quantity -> 2.1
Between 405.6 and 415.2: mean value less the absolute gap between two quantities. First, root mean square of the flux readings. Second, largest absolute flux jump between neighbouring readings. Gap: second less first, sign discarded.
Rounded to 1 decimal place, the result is 2.2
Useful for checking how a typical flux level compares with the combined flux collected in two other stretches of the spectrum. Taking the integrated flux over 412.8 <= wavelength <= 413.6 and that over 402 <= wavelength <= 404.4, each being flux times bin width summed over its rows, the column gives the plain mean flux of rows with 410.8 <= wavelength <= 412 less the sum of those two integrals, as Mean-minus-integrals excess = -17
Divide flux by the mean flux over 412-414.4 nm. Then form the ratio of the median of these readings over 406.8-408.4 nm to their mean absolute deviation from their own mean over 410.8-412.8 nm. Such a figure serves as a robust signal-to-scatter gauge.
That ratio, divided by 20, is 2.3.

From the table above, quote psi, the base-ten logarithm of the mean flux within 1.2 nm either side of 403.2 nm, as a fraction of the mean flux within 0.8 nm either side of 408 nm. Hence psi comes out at 0.019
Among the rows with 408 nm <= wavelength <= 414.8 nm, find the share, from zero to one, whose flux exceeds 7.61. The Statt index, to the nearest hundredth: 0.59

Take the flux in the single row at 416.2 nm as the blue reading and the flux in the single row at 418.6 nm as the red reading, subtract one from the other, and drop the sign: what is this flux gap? 1.00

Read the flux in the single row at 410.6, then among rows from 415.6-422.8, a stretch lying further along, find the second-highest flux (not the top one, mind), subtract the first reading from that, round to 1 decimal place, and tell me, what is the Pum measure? 1.0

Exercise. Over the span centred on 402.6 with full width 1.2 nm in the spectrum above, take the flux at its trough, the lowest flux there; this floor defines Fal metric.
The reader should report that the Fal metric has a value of 7.649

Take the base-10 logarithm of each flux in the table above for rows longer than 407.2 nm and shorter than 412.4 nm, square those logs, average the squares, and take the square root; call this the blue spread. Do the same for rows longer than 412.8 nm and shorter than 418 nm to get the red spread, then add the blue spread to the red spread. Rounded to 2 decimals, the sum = 1.76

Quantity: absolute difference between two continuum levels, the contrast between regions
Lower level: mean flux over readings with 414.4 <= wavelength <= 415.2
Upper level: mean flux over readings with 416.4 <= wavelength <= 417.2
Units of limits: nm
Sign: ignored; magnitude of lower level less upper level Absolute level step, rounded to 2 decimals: 0.12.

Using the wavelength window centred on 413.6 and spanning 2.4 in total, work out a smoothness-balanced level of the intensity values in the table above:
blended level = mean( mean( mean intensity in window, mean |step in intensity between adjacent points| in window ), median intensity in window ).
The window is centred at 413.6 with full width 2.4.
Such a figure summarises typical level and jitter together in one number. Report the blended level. 6.0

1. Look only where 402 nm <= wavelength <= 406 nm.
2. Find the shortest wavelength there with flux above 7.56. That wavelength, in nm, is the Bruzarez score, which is 402.2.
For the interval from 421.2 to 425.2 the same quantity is 421.4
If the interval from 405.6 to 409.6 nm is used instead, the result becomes 407.0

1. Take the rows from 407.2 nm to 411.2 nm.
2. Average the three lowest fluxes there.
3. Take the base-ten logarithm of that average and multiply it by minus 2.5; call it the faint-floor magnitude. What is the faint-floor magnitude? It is -1.99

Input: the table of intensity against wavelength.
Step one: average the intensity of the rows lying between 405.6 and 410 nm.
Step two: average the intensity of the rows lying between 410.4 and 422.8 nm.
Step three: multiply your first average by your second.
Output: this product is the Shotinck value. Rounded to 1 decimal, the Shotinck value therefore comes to 57.2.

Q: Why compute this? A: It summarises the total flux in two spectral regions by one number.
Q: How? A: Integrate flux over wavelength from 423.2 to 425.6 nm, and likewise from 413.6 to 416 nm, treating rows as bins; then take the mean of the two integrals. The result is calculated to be 18.3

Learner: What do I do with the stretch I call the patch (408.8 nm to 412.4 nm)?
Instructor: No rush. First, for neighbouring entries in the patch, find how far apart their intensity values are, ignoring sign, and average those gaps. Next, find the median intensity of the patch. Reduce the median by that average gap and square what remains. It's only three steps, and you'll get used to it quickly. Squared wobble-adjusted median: 46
